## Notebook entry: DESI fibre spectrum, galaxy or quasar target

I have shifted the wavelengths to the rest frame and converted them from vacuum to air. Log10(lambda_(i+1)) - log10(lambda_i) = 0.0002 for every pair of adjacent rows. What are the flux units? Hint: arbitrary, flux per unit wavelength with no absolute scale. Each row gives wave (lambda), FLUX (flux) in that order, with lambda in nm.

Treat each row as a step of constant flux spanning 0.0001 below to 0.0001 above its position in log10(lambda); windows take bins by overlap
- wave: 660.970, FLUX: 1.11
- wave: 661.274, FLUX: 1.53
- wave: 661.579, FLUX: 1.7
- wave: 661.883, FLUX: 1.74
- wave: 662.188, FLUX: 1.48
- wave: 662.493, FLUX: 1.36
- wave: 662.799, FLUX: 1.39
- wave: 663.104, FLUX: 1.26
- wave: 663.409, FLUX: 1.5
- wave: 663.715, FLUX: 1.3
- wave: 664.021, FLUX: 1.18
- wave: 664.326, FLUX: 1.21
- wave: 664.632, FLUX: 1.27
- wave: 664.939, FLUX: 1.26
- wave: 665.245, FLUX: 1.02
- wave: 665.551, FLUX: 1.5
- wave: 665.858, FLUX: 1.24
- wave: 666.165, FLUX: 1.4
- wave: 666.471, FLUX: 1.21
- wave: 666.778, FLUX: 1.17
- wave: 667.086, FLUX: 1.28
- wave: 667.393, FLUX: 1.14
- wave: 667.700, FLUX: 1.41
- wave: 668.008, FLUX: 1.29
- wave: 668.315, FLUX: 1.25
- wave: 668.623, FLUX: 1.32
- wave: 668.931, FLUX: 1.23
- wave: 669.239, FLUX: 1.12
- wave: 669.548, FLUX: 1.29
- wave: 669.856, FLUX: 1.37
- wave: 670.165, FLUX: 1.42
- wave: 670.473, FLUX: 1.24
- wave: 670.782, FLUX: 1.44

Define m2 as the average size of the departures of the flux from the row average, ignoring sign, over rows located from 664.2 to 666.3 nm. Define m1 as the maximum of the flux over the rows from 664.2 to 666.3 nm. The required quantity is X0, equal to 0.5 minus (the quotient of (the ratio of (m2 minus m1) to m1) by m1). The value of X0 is 1.121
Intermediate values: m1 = 1.5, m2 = 0.10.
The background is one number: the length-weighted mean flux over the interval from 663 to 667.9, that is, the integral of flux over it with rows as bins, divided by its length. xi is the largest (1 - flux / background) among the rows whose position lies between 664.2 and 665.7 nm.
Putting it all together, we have 0.20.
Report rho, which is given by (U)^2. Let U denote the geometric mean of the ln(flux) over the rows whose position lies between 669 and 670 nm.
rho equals 0.044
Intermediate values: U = 0.21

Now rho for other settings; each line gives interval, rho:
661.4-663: 0.169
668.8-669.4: 0.023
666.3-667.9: 0.041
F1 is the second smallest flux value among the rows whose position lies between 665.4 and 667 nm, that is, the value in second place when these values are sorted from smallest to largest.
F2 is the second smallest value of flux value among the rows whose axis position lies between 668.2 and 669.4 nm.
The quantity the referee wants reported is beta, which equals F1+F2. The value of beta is 2.44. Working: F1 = 1.21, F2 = 1.23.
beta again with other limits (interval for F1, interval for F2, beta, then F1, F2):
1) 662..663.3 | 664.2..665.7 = 2.57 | 1.36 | 1.21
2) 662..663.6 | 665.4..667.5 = 2.53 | 1.36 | 1.17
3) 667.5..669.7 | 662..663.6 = 2.59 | 1.23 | 1.36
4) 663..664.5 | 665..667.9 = 2.35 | 1.21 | 1.14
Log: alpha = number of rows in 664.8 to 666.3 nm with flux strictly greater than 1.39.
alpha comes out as 2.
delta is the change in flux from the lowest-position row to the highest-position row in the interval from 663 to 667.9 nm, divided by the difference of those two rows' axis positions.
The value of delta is 0.03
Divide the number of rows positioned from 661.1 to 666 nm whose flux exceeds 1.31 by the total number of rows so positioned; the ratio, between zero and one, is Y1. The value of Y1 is 0.50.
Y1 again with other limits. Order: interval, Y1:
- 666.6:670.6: 0.31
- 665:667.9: 0.33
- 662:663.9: 0.67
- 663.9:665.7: 0.17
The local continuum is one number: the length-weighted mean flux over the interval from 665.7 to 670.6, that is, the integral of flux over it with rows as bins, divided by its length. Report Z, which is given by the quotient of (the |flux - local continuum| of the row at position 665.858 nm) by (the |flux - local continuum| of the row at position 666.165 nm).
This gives 0.3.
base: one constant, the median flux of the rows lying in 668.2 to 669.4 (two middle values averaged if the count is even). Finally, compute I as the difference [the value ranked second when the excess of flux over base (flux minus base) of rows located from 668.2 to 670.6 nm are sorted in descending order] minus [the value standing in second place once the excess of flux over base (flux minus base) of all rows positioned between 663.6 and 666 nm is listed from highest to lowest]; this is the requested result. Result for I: 0.07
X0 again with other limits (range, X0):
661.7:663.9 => 1.035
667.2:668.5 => 1.170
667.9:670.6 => 1.173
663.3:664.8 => 1.128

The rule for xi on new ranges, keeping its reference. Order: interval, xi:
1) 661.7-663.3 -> 0.01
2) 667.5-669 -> 0.03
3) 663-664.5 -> 0.07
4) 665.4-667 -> 0.08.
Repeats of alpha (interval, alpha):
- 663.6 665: 0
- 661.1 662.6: 4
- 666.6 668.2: 1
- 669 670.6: 1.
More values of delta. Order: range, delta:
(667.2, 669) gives 0.06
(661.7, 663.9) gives -0.24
